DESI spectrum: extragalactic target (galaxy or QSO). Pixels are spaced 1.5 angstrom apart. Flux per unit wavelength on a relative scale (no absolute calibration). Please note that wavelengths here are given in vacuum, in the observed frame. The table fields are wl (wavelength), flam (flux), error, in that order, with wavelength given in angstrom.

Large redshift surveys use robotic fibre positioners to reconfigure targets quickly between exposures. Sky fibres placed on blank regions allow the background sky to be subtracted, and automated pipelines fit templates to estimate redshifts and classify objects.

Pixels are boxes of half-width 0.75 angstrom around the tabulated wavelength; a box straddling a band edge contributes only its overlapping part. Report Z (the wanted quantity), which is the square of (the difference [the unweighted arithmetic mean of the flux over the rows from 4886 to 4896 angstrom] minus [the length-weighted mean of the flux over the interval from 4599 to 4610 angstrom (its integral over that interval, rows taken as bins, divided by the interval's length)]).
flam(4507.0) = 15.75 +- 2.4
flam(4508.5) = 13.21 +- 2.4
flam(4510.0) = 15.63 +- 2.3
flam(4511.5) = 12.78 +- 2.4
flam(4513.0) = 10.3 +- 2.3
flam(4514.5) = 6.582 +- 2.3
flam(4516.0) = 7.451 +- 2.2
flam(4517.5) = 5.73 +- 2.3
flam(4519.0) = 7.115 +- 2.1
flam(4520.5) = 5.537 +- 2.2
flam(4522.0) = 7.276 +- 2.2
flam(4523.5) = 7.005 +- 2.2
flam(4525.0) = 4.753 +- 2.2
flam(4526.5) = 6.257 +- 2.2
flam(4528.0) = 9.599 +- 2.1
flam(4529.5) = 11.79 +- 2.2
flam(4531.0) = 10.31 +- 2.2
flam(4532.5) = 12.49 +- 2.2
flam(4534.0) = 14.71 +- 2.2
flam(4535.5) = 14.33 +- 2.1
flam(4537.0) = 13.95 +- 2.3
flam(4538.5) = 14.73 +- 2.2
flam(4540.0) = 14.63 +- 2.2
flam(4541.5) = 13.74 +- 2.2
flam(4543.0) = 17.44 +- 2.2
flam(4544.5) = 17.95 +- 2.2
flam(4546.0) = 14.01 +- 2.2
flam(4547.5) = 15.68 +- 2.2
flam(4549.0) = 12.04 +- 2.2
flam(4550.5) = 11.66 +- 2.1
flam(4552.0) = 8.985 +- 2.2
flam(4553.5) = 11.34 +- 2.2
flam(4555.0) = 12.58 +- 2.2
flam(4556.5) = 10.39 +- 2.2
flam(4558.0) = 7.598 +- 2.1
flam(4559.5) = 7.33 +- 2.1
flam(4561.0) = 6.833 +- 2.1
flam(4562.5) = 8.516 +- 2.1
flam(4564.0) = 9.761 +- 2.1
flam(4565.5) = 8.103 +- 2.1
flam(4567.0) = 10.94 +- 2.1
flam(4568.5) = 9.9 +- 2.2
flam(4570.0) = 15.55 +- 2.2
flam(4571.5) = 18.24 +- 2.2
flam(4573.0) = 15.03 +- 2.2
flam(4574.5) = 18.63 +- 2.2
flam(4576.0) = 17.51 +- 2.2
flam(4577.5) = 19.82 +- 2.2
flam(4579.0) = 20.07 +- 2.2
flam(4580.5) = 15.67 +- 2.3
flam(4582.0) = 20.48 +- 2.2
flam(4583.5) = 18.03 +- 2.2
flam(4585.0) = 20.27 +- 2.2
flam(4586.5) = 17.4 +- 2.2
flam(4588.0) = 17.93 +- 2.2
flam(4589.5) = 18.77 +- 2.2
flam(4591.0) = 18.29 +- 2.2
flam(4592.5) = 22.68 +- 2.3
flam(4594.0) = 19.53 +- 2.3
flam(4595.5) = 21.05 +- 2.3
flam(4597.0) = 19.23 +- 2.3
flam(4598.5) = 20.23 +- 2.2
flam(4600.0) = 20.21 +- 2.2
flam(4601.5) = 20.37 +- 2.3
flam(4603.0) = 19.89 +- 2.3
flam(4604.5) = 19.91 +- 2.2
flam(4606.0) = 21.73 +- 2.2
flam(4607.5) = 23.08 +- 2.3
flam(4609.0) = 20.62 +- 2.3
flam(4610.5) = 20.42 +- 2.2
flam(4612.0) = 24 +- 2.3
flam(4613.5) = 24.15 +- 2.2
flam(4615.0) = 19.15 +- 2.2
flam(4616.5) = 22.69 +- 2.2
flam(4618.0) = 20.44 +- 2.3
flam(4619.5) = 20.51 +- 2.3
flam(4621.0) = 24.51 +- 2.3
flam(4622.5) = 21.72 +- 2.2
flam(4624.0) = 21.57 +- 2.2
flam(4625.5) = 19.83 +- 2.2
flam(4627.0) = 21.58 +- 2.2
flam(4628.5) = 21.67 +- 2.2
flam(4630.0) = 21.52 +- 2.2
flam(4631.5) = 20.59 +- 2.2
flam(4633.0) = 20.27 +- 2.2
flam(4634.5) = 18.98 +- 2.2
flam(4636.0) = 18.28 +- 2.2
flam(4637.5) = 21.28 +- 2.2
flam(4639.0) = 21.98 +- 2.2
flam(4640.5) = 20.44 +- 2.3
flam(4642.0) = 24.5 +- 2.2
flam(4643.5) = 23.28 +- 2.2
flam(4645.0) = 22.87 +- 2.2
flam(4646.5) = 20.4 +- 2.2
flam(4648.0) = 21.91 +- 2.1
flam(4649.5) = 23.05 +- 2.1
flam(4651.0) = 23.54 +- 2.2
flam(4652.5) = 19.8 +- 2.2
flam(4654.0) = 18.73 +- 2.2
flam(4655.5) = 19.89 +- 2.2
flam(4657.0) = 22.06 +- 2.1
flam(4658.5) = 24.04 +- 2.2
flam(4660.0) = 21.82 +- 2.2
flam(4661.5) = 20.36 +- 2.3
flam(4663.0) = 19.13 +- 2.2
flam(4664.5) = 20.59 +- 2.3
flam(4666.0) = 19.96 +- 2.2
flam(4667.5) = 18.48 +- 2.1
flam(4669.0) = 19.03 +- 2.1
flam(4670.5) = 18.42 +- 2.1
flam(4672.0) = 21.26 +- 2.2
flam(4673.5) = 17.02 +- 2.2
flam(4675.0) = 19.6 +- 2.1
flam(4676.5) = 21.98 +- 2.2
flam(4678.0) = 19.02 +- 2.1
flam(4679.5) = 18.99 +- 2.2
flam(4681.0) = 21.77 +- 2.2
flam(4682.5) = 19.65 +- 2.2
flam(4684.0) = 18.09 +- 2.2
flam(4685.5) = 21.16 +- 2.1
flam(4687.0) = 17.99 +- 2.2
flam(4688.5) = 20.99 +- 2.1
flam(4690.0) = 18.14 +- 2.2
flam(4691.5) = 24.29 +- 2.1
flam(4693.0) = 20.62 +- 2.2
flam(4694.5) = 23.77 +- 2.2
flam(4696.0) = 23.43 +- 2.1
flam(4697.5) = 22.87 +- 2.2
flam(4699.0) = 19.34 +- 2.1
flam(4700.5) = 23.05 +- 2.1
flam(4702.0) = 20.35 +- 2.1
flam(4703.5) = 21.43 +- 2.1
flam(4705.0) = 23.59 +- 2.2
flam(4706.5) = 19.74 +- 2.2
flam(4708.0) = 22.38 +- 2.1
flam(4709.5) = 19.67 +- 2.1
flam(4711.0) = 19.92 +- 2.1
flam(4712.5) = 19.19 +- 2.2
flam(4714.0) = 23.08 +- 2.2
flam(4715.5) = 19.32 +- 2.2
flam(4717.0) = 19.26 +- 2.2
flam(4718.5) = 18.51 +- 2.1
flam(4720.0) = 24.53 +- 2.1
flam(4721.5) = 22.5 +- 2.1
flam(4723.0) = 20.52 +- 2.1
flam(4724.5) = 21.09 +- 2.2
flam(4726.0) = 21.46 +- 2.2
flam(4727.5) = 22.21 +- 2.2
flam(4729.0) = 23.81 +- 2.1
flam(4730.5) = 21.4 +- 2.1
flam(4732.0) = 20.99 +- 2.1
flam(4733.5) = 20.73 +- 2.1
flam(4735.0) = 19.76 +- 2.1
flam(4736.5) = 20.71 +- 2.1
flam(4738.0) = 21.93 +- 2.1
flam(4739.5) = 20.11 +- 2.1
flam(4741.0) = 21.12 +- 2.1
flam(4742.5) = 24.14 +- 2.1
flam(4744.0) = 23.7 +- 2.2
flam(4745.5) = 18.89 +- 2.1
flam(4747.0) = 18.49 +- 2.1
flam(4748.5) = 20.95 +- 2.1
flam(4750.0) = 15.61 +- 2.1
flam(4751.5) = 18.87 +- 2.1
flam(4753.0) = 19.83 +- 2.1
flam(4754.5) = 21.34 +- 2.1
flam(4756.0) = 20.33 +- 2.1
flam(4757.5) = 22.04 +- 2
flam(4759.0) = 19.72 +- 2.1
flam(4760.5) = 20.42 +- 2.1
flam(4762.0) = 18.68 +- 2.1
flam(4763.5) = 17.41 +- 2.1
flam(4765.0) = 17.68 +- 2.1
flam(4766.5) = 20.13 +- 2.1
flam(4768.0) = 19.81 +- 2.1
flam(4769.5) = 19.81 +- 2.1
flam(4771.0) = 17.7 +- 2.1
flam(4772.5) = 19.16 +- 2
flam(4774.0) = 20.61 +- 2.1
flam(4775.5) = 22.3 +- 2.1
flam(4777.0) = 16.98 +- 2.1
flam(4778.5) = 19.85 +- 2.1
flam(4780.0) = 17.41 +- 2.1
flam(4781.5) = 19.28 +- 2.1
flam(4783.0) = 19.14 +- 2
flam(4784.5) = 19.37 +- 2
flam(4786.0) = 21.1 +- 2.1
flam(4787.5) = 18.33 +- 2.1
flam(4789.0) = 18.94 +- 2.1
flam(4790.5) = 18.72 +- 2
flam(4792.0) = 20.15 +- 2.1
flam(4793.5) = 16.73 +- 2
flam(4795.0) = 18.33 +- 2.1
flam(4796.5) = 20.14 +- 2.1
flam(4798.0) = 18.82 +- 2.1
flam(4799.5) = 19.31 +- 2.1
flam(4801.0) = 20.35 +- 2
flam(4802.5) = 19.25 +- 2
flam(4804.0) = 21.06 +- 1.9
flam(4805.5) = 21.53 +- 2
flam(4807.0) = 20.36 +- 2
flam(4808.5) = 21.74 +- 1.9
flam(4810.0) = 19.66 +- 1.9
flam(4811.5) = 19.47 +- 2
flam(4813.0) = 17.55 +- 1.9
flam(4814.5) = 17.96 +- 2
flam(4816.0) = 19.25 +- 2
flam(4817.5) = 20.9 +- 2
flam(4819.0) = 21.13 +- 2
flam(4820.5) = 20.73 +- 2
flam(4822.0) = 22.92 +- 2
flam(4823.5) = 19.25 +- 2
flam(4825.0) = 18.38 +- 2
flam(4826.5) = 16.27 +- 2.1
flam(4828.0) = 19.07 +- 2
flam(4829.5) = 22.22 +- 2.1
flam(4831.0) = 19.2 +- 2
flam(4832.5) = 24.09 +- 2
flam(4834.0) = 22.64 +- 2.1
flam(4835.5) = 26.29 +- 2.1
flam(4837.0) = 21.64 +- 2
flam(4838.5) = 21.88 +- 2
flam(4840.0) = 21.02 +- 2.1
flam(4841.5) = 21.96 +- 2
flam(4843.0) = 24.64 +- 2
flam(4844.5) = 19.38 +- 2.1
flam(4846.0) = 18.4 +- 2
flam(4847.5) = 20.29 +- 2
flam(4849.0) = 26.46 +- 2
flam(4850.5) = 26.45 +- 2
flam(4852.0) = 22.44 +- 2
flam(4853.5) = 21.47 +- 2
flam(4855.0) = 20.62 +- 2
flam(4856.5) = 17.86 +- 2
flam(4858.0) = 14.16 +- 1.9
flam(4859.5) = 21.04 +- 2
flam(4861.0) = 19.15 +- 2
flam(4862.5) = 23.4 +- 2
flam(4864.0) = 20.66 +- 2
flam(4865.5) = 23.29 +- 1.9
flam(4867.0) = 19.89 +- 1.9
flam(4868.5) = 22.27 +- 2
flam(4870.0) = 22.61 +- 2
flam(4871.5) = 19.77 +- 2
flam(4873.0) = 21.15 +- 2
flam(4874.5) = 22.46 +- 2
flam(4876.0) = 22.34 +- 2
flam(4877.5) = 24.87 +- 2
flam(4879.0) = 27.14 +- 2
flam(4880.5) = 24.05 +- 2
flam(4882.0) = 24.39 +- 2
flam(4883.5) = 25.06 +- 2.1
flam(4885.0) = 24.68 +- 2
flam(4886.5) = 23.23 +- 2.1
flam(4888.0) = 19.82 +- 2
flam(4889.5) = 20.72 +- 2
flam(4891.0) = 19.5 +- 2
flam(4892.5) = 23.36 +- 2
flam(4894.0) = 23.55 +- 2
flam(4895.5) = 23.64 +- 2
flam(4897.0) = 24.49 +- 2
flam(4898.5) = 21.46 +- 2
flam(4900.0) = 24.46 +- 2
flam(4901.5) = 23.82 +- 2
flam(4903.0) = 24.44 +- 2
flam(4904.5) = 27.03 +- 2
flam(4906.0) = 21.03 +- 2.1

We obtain 1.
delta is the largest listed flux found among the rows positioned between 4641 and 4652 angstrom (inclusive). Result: 24.5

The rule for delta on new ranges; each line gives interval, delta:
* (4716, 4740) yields 24.53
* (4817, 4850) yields 26.46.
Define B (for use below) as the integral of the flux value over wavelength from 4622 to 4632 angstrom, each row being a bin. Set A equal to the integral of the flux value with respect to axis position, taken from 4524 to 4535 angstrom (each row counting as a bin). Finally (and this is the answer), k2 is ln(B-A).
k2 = 4.6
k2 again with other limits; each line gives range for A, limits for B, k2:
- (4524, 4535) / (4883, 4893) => 4.7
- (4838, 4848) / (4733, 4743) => -0.3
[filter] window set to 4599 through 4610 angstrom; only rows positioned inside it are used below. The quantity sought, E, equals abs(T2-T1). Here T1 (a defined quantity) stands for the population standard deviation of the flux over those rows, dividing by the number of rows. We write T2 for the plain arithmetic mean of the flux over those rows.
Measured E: 19.7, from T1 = 1.1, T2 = 20.8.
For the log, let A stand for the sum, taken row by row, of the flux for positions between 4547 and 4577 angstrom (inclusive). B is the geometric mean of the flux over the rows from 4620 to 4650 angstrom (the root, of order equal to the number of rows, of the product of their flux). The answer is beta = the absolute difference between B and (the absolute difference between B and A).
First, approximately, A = 237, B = 21.5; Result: 194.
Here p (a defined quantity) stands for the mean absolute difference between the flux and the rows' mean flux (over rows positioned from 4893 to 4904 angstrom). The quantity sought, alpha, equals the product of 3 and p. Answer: 2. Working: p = 0.7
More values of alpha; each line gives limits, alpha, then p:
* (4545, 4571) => 7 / 2.2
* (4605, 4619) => 4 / 1.5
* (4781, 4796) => 2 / 0.8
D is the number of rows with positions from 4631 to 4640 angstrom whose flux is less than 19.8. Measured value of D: 2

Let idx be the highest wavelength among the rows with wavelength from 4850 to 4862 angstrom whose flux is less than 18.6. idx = 4858.0 angstrom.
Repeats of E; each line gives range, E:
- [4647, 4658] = 19.6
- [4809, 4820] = 18.2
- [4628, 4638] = 19.2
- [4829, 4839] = 20.5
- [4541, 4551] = 12.4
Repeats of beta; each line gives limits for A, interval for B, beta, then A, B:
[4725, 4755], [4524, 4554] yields 392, 416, 12.0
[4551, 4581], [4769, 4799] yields 215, 253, 19.1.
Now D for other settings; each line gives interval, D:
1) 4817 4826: 2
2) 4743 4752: 4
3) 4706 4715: 3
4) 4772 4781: 3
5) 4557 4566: 6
